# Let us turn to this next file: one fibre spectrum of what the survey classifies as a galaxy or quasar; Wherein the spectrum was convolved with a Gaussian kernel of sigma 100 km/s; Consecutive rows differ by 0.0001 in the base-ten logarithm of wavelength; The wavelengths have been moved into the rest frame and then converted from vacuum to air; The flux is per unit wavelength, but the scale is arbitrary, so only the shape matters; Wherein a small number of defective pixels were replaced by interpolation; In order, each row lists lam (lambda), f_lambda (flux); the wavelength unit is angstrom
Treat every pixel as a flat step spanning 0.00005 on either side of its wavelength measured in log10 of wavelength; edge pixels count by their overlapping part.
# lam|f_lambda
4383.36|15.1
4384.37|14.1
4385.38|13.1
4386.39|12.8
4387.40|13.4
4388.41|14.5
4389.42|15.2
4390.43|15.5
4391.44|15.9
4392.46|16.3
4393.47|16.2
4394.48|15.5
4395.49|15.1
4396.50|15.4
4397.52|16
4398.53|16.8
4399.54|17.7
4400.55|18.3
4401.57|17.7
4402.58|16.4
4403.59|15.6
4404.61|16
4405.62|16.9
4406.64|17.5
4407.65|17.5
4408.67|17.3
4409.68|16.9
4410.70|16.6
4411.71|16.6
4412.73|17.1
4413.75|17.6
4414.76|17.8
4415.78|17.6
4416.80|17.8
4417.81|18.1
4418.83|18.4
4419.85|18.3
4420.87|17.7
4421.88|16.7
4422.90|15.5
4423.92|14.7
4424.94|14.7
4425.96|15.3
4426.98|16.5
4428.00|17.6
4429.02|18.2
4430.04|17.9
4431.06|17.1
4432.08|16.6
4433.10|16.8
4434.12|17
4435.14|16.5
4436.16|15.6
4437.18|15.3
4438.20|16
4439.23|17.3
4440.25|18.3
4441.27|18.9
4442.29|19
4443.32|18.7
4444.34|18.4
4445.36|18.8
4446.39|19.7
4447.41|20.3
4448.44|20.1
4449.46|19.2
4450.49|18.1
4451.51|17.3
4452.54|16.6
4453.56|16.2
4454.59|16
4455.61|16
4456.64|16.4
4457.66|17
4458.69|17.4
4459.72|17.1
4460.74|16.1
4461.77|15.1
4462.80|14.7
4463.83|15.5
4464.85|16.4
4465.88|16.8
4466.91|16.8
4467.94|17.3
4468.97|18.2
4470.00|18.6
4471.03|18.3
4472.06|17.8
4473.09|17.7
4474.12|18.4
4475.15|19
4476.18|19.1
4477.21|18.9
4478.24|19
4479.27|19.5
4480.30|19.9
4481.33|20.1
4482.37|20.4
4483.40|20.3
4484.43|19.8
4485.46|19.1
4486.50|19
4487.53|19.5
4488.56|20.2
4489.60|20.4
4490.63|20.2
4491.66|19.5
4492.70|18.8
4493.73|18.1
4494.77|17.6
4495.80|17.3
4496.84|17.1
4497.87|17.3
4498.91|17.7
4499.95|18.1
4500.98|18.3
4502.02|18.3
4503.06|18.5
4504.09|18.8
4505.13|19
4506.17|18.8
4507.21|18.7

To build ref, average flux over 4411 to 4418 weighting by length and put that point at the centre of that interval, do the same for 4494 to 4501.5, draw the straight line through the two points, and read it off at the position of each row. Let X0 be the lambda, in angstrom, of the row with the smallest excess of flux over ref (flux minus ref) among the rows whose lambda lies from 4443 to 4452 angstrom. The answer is 4451.51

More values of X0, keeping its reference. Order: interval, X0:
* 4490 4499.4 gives 4496.84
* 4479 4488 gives 4486.50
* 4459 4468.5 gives 4462.80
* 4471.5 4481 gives 4473.09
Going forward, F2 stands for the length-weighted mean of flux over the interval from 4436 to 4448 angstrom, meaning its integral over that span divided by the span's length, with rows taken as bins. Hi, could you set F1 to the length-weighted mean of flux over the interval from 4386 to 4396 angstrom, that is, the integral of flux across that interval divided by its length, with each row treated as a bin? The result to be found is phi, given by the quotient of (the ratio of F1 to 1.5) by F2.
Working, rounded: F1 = 15.1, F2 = 18.1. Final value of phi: 0.55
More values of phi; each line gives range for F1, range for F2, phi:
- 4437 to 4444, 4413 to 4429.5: 0.70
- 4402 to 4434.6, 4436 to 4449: 0.62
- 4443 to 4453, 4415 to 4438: 0.74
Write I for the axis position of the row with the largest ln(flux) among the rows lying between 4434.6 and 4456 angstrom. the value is 4447.41 angstrom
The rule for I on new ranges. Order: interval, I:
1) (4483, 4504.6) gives 4489.60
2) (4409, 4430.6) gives 4418.83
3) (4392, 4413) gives 4400.55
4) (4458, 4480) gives 4479.27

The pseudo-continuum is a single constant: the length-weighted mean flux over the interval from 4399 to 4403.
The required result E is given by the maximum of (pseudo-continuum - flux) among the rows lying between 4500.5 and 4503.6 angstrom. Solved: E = -0.7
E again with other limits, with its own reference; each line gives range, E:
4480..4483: -2.3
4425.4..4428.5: 2.3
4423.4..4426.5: 2.9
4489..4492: -1.9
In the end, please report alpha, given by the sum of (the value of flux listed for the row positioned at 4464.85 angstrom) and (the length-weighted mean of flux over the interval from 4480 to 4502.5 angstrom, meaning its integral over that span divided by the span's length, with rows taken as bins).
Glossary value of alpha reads 35.3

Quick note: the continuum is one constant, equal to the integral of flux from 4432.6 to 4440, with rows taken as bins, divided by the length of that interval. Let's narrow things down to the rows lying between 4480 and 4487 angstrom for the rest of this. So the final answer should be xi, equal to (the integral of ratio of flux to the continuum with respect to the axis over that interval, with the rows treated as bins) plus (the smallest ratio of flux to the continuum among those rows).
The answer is 10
